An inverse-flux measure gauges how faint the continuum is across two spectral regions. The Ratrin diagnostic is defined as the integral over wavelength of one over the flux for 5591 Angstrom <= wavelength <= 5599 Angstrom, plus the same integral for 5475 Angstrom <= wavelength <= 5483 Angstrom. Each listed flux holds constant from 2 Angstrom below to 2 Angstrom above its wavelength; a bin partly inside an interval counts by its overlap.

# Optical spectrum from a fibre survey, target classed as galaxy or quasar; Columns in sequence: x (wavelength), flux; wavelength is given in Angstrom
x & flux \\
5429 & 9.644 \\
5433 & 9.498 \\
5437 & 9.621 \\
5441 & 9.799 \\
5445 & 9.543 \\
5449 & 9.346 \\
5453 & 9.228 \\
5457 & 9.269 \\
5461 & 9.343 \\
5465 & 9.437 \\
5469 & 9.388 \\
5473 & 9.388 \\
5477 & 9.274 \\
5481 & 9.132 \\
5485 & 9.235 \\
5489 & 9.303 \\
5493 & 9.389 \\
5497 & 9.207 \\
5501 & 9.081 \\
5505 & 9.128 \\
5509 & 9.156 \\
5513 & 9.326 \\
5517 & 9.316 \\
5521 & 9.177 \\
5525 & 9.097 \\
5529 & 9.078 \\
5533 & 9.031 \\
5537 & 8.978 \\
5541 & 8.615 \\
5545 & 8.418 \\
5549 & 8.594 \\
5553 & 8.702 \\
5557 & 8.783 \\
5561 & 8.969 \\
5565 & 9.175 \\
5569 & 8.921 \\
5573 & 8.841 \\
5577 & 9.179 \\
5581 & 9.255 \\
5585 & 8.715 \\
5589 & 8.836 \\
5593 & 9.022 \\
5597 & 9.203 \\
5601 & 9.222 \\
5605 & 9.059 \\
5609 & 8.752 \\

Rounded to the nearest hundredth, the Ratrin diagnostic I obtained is 1.75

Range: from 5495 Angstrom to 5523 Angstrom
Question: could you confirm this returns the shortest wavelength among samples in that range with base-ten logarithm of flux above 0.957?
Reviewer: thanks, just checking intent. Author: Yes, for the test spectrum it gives 5497 Angstrom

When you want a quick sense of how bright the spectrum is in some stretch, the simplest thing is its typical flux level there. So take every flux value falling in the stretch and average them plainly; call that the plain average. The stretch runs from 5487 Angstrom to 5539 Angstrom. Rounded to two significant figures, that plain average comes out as 9.2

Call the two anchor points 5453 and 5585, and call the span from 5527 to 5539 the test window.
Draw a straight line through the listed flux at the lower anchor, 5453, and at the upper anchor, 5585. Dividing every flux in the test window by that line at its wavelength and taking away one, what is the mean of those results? 0.01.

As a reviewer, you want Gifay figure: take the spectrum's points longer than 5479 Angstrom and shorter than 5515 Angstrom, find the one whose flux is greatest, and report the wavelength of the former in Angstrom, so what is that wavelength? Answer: 5493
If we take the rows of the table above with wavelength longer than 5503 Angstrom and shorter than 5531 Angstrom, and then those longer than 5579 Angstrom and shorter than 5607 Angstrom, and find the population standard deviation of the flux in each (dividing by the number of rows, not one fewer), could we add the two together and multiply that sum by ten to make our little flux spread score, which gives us 2.83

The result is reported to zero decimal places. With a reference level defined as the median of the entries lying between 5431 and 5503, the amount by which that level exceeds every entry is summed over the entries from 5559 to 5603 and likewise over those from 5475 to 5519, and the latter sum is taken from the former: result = 2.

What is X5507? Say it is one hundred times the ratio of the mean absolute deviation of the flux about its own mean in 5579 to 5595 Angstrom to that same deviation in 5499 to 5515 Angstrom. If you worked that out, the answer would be 237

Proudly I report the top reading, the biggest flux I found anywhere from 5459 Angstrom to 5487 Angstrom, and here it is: 9.437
